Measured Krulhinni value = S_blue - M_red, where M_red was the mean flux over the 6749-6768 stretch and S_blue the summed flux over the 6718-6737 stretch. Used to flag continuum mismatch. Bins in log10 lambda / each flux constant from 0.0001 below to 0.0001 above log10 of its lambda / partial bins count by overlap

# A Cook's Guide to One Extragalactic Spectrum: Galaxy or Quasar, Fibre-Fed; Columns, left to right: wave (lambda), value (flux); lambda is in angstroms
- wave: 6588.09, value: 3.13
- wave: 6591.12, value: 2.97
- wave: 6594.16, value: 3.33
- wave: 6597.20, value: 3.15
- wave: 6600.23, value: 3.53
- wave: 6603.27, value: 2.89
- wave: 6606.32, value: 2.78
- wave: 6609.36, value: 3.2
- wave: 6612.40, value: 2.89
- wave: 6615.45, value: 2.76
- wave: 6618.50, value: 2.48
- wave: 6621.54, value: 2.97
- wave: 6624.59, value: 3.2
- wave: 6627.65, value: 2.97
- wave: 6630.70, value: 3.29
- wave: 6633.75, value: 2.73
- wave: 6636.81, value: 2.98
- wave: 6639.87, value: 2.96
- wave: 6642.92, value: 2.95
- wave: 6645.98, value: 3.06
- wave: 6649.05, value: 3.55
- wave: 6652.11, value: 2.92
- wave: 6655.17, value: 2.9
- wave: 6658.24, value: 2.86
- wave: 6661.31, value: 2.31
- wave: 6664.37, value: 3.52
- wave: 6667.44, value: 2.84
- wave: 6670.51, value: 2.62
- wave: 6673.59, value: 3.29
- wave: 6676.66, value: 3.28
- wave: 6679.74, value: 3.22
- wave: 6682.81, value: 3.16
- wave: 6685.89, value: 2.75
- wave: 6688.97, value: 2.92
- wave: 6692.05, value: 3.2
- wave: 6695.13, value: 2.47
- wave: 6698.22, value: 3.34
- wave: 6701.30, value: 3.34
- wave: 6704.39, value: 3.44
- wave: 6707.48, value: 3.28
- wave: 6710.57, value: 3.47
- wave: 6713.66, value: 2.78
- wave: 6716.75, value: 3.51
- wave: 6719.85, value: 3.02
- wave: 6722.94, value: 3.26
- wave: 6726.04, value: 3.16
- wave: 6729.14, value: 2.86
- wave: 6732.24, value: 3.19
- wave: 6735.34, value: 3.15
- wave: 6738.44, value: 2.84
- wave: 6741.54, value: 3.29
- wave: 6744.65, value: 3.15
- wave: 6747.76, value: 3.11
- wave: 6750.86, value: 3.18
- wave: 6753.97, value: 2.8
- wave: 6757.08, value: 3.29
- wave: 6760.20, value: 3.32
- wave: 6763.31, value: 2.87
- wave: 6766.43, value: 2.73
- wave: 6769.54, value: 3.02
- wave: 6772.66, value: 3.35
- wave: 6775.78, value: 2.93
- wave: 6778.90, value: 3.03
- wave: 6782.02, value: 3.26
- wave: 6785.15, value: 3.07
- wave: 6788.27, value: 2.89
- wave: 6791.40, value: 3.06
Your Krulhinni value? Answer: 16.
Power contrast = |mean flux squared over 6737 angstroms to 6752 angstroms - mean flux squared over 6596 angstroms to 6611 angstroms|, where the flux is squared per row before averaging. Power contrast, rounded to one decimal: 0.0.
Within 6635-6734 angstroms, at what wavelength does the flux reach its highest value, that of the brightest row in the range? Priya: 6649.05 angstroms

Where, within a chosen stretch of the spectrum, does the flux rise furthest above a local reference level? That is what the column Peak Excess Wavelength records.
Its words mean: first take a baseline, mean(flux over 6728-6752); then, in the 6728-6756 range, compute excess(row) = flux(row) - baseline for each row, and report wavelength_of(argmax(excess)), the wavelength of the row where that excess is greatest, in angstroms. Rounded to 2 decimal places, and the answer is 6741.54 angstroms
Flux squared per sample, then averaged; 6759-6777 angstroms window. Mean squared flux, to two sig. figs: 9.3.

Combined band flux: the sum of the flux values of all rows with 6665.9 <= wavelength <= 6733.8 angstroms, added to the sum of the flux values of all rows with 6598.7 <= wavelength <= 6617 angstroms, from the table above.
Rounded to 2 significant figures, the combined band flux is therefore 86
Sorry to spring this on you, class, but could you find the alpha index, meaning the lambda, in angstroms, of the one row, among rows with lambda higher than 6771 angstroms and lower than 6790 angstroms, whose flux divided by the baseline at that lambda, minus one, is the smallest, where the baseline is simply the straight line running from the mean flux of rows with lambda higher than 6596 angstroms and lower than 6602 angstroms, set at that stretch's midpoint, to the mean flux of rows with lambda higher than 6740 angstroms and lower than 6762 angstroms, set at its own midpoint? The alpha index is 6788.27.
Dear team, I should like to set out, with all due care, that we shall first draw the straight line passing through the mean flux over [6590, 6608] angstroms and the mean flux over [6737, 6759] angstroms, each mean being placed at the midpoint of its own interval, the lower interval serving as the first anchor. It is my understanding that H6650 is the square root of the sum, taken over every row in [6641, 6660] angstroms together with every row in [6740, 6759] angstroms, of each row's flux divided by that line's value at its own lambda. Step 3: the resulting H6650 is 3.46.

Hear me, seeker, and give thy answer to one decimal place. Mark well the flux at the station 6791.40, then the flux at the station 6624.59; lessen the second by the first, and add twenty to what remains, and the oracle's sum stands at 20.1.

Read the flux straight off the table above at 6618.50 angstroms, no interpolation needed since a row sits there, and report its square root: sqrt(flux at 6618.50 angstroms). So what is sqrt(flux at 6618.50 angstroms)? 1.57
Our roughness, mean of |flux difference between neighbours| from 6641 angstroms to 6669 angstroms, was 0.47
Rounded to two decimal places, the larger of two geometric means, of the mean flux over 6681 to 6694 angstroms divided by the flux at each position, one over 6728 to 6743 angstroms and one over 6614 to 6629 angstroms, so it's 1.05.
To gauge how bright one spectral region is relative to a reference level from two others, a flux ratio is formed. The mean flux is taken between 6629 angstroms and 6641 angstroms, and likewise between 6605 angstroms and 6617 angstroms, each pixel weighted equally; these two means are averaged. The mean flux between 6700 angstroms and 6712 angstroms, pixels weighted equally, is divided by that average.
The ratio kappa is 1.15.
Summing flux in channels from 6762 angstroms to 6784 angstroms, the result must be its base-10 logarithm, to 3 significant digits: 1.33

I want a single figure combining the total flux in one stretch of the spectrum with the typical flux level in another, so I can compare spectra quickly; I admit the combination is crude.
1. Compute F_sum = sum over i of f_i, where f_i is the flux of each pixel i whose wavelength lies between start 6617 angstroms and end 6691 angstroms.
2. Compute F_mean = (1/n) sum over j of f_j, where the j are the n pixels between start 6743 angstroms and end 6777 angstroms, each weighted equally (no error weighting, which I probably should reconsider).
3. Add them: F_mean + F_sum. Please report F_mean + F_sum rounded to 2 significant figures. 75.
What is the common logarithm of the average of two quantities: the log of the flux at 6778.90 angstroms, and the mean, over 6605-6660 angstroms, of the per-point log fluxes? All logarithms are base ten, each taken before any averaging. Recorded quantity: -0.322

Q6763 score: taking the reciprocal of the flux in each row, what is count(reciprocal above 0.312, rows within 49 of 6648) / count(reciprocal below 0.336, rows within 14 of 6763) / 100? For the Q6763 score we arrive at 0.050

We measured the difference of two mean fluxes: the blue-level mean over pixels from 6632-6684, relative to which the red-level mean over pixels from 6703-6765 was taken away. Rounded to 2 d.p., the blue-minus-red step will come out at -0.14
